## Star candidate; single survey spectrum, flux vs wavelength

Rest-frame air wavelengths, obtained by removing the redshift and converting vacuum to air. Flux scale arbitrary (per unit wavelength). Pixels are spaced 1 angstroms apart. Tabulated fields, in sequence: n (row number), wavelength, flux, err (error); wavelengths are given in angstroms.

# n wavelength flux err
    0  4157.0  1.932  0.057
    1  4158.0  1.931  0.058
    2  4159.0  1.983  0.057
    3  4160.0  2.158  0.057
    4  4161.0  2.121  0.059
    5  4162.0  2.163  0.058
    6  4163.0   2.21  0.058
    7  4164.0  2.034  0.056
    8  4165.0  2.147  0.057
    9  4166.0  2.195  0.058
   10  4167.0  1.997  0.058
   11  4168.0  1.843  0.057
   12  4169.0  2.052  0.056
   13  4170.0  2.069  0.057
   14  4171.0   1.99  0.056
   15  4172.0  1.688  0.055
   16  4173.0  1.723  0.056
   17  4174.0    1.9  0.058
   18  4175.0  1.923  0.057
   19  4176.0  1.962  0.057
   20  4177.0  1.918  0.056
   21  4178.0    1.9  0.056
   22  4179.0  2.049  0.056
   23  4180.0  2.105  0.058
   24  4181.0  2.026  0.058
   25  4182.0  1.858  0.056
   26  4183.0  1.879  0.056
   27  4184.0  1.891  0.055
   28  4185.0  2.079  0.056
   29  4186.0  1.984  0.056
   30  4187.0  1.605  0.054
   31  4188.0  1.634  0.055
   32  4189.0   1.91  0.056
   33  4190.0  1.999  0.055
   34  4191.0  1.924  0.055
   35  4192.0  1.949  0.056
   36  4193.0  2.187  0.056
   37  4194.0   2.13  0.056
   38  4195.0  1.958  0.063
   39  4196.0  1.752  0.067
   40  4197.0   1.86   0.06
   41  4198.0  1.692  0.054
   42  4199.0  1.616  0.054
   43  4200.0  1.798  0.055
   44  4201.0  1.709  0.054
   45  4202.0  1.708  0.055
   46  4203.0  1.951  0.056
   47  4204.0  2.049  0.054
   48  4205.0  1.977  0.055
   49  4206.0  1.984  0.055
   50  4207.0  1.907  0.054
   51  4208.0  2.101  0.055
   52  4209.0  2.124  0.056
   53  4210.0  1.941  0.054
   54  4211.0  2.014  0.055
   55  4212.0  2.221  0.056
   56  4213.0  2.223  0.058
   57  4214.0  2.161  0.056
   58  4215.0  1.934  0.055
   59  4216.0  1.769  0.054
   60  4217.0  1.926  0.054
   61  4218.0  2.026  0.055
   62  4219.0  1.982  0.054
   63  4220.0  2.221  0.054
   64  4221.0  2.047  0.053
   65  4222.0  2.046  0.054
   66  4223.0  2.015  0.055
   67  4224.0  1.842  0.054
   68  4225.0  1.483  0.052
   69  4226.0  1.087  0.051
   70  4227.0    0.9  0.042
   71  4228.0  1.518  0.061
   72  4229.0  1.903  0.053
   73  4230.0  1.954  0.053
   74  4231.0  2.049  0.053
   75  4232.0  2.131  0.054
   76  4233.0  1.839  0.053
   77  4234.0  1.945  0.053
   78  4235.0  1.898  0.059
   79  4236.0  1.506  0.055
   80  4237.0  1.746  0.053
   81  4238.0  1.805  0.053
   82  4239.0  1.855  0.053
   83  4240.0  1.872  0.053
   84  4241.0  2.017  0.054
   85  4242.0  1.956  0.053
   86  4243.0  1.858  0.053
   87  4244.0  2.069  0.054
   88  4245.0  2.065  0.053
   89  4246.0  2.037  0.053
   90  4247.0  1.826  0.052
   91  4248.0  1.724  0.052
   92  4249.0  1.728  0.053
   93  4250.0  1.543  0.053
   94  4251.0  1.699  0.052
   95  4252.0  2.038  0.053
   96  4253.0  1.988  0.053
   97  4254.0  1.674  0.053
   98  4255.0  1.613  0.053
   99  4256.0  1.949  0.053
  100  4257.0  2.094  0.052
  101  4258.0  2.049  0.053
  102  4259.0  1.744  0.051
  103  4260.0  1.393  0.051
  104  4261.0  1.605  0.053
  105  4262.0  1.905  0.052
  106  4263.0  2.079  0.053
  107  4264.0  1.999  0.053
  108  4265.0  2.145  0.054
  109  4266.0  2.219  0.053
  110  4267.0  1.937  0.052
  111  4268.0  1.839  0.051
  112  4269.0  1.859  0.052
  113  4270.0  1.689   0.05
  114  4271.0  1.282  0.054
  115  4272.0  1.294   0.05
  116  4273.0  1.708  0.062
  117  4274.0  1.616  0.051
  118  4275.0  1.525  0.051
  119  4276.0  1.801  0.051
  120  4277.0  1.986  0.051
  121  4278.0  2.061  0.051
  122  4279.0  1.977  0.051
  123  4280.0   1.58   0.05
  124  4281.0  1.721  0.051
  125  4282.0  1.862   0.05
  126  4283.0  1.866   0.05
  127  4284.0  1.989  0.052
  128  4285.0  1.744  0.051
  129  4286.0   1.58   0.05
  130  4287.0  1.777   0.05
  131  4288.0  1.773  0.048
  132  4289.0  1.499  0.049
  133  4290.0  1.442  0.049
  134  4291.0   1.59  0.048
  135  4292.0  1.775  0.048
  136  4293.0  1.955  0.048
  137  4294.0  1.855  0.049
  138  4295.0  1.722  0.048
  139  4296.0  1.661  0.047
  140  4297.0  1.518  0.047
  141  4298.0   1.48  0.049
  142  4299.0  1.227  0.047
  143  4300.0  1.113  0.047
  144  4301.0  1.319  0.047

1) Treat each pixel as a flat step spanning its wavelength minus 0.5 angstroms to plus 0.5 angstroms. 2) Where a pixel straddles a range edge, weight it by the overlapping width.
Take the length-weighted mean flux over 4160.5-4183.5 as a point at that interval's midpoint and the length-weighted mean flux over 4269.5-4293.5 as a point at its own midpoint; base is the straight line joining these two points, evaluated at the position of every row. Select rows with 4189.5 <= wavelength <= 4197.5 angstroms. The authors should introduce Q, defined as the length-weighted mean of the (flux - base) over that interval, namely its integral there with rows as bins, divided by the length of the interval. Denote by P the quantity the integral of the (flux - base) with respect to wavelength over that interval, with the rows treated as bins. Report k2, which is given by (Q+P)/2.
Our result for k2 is 0.2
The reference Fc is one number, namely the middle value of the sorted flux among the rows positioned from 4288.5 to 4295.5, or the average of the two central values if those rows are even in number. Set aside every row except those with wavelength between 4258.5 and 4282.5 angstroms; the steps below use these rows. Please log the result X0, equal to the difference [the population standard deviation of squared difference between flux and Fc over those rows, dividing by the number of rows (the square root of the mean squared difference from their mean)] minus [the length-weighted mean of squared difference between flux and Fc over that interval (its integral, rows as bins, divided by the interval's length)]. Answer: 0.005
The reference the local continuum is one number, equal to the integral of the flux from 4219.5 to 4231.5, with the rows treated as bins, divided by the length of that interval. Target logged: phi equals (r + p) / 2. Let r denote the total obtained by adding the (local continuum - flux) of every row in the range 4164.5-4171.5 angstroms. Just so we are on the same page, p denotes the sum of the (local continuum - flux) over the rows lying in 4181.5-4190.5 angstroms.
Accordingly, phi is -1.5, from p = -1.0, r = -2.0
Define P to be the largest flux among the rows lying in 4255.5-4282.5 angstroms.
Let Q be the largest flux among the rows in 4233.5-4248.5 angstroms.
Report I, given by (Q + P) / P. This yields 1.93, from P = 2.219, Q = 2.069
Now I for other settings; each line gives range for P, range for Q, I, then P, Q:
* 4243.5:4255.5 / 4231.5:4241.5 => 2.03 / 2.069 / 2.131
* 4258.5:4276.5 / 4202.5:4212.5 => 2.00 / 2.219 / 2.221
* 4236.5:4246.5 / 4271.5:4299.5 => 2.00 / 2.069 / 2.061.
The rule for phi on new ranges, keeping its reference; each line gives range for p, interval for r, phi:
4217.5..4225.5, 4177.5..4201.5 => -2.5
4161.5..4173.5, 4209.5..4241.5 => -3.4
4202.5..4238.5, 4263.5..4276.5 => -2.6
